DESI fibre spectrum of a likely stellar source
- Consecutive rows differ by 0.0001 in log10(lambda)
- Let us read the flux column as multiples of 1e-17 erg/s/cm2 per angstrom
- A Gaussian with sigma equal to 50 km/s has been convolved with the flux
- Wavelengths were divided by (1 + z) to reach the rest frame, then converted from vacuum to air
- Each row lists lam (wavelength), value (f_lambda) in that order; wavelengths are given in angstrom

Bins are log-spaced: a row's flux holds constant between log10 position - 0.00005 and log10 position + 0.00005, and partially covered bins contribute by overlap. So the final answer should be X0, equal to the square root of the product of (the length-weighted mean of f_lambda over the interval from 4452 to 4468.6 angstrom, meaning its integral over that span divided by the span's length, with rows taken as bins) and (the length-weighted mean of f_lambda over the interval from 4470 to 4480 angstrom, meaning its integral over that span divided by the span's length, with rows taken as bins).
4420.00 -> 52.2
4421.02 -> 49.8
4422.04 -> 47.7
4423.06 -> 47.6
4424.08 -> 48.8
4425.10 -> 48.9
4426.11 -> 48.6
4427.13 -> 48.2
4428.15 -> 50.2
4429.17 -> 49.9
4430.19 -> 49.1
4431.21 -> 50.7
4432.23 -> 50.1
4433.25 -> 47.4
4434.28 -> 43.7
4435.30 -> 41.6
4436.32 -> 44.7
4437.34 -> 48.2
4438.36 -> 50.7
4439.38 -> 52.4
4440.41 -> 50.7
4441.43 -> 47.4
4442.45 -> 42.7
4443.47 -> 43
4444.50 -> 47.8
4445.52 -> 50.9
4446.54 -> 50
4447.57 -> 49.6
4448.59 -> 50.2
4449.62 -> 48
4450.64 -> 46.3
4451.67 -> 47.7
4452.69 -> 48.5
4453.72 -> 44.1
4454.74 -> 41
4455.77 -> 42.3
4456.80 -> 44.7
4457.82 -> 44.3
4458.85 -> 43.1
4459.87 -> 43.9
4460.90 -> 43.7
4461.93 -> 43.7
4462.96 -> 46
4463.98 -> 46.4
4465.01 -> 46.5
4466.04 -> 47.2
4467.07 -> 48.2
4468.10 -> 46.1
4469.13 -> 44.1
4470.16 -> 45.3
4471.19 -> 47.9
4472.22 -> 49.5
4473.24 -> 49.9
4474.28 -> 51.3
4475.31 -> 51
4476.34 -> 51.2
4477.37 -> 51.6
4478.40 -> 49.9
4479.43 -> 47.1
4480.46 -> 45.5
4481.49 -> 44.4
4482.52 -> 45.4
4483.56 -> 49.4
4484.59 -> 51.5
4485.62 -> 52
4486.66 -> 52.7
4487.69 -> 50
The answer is 47.3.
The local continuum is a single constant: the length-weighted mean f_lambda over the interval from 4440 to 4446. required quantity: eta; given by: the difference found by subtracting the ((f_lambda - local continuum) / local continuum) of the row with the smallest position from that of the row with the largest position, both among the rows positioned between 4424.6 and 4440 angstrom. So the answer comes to 0.07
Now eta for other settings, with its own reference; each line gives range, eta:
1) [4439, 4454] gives -0.18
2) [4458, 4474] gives 0.14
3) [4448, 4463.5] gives -0.09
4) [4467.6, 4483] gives -0.01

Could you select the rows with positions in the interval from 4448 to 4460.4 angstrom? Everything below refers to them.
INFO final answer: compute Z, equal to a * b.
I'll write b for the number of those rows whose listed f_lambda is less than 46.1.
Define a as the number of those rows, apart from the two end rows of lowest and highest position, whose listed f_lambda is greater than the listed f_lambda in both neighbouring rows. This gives 14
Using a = 2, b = 7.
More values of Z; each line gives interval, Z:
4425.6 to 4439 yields 6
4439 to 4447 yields 2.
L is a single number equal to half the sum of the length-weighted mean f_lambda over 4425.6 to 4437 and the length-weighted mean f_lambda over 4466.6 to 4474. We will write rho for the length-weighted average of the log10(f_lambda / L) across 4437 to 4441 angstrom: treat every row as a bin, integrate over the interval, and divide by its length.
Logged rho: 0.026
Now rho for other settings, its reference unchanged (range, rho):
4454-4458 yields -0.043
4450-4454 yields -0.007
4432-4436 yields -0.021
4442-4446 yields -0.014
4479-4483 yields -0.018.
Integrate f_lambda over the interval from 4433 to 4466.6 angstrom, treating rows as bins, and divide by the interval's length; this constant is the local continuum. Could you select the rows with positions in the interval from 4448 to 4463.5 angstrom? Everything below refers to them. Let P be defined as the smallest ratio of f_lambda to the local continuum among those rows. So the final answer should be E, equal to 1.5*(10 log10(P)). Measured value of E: -0.79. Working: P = 0.89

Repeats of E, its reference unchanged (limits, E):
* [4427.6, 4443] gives -0.70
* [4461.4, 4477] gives -0.38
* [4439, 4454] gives -0.53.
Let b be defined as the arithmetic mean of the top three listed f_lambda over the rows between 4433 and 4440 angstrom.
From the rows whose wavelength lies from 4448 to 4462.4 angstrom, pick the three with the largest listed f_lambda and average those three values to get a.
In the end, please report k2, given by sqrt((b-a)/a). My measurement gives 0.18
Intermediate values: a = 48.9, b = 50.43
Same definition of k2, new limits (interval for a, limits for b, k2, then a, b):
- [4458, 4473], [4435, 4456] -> 0.24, 48.5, 51.33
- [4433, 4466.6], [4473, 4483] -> 0.03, 51.3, 51.37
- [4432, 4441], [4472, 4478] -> 0.04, 51.3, 51.37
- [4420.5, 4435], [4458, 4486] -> 0.16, 50.3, 51.70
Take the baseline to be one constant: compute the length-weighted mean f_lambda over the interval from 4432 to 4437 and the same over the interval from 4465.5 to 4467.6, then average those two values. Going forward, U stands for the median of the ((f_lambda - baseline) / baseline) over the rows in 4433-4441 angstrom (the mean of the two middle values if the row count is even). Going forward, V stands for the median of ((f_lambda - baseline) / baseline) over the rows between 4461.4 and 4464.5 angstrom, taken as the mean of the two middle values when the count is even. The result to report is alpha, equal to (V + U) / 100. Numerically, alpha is 0.0002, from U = 0.03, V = -0.009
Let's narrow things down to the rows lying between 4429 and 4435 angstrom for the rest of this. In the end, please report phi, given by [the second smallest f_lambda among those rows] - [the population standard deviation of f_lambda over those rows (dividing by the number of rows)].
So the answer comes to 45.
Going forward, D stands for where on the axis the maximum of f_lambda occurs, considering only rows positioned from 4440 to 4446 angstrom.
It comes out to 4445.52 angstrom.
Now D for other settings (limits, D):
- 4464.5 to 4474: 4473.24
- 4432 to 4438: 4432.23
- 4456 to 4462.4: 4456.80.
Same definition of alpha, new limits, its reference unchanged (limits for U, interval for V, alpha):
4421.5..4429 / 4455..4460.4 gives -0.0001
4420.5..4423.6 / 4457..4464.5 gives -0.0003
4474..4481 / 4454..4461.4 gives 0.0004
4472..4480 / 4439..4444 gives 0.0011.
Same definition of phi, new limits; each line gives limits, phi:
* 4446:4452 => 46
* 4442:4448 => 40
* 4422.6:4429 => 47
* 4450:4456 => 40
